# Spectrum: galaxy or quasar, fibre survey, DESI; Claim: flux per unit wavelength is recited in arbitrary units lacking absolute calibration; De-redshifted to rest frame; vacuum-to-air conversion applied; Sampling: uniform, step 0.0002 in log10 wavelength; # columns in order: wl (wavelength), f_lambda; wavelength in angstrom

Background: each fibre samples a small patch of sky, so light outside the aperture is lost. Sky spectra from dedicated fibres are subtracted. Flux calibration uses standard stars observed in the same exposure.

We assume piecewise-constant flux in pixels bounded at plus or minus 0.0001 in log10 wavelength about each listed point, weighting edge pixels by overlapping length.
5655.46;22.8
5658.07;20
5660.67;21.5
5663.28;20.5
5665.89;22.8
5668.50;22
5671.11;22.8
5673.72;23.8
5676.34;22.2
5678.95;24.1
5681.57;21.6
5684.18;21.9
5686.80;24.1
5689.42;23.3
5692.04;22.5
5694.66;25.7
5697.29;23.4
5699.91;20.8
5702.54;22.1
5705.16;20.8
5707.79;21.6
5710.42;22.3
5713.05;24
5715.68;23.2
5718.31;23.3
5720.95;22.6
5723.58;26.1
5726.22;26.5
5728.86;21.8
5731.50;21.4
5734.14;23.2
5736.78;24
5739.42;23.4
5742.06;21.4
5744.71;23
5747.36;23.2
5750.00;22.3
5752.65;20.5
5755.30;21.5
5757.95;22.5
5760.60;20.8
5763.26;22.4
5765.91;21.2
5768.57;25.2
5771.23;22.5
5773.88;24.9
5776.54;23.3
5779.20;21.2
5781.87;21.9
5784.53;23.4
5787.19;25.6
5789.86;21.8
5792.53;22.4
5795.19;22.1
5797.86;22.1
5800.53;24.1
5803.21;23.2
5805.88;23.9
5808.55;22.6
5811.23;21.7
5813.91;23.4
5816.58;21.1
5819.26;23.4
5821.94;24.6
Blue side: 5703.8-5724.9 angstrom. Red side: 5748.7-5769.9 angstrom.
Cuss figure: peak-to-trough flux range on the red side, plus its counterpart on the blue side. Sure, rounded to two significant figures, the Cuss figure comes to 10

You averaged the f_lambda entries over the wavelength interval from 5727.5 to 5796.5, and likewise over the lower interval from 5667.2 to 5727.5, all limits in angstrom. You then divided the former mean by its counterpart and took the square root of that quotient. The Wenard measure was 0.989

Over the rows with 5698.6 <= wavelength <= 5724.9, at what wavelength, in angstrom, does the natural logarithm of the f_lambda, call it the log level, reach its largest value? 5723.58 angstrom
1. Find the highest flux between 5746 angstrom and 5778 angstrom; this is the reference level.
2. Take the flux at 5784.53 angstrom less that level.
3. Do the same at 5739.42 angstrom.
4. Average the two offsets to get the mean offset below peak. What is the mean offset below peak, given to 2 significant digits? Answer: -1.8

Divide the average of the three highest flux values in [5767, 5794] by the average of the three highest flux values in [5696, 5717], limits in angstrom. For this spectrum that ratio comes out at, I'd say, 1.07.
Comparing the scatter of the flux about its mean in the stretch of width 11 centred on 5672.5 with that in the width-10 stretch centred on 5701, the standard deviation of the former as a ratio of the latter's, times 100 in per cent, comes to 65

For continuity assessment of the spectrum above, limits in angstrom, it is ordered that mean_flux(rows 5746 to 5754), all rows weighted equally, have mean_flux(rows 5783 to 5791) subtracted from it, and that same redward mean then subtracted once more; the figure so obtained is -25.2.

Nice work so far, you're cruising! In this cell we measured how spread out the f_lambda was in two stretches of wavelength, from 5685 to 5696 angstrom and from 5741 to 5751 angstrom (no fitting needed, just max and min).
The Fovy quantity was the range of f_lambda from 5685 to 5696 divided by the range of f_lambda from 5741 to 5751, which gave 1.8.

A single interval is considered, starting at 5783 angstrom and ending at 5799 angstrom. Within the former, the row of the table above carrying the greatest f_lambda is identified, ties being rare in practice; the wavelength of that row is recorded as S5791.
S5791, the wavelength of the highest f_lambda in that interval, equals 5787.19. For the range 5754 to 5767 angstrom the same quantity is 5757.95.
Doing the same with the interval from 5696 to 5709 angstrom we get 5697.29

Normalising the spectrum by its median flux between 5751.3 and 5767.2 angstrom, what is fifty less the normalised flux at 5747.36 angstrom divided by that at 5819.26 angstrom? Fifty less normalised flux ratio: 49.01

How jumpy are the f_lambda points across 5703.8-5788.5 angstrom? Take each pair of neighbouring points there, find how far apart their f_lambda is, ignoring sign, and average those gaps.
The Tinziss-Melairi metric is 1.52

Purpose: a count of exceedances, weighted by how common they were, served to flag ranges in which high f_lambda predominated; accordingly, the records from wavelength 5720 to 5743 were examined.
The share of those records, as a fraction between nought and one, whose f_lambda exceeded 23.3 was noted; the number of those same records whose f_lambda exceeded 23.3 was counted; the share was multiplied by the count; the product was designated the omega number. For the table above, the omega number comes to 1.8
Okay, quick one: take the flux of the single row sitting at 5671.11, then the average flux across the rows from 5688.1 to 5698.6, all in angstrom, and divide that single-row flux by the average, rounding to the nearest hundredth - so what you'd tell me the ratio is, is 0.96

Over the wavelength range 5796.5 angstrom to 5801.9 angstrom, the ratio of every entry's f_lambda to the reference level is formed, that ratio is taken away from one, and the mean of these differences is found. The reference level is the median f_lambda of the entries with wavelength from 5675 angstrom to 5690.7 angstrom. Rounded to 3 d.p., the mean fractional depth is -0.015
